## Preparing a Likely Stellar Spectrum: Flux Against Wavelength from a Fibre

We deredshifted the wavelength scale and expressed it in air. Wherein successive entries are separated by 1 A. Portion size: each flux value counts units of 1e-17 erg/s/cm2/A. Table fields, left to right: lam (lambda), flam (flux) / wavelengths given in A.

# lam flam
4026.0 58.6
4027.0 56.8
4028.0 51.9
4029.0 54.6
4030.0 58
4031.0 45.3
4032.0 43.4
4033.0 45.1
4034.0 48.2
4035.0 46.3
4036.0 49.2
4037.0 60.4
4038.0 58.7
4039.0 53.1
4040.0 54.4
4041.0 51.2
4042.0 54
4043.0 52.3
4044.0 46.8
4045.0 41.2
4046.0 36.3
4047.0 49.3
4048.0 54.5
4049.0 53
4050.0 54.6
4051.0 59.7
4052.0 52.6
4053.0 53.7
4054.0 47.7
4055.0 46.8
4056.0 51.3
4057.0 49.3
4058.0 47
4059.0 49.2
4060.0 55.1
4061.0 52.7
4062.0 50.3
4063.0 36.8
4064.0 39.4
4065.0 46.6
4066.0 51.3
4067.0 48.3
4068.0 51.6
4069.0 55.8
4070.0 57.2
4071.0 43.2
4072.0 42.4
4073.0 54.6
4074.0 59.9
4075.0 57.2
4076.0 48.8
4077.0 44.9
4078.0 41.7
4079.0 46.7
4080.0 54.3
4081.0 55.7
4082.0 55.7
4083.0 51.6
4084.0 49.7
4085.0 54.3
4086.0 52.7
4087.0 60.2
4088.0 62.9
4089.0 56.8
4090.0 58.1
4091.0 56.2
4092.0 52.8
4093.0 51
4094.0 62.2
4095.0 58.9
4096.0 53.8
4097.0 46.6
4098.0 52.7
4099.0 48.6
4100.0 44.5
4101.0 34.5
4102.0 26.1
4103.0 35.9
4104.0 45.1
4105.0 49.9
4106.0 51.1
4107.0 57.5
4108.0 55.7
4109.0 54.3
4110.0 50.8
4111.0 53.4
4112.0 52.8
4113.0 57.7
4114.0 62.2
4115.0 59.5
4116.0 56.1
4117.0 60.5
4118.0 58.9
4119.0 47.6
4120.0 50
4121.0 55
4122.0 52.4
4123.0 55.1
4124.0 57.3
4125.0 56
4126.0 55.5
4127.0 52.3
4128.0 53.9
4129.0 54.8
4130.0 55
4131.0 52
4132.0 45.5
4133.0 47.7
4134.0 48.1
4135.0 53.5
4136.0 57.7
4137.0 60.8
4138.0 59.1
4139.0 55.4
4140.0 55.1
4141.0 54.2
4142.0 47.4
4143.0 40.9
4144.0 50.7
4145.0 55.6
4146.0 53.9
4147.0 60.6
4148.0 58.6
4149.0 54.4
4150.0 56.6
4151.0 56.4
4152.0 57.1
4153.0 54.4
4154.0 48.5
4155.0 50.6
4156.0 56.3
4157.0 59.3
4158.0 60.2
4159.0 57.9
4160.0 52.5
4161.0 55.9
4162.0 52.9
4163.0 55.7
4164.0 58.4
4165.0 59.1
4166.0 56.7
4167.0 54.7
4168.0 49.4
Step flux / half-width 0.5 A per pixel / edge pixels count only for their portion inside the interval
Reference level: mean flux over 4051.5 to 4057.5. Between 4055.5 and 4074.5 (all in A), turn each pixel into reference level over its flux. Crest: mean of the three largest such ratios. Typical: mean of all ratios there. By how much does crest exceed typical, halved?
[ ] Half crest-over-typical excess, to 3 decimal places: 0.123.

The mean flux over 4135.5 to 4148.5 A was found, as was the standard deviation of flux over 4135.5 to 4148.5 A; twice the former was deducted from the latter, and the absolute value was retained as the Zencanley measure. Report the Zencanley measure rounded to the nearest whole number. 104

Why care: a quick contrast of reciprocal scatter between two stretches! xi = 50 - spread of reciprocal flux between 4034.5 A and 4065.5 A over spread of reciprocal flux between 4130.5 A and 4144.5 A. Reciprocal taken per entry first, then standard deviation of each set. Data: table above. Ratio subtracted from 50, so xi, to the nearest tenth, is 48.8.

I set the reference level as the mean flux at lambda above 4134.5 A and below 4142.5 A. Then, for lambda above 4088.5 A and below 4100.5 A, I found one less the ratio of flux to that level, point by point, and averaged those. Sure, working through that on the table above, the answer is 0.034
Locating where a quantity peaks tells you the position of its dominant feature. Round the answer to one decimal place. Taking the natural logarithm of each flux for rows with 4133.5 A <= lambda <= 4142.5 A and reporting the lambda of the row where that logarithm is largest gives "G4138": 4137.0 A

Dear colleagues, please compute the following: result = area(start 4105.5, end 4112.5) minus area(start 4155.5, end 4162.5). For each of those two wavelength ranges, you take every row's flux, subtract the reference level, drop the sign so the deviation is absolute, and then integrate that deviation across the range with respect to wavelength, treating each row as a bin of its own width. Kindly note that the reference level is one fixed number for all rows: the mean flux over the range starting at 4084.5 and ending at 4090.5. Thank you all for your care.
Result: 10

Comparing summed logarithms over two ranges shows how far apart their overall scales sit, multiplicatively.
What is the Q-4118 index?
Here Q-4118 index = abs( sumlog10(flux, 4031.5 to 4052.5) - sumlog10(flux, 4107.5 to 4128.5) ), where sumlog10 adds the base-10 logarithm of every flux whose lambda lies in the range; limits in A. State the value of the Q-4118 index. 1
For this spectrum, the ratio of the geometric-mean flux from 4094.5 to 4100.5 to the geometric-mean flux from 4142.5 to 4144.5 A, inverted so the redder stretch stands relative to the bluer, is 0.90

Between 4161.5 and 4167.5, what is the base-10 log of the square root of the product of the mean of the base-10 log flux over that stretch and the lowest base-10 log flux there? 0.240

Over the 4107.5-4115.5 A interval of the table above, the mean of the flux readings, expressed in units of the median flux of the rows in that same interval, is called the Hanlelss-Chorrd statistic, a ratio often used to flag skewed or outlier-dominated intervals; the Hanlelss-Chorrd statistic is 1.01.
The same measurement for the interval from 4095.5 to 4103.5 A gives 0.94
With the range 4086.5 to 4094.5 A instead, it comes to 1.00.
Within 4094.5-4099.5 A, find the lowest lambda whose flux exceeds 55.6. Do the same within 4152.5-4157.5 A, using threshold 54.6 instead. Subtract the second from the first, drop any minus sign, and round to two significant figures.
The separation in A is 61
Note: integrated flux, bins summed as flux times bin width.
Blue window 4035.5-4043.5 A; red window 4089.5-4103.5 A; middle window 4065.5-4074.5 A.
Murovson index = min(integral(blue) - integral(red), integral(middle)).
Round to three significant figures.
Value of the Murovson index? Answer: -249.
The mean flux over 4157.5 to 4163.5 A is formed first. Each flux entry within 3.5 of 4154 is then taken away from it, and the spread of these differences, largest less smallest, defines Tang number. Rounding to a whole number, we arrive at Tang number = 11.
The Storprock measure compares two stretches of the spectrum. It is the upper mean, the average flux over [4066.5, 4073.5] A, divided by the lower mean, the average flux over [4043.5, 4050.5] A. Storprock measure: 1.05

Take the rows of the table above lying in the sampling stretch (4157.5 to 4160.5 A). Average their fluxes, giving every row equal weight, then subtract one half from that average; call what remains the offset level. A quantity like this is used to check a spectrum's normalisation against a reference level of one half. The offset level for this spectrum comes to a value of 56.4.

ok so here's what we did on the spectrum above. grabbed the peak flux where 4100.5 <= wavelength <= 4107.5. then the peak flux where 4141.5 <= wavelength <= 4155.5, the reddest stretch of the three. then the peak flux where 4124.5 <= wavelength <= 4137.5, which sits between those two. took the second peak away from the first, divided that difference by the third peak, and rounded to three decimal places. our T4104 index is -0.051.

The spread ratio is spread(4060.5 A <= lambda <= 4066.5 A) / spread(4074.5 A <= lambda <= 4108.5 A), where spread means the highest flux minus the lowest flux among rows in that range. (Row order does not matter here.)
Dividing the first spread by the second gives 0.43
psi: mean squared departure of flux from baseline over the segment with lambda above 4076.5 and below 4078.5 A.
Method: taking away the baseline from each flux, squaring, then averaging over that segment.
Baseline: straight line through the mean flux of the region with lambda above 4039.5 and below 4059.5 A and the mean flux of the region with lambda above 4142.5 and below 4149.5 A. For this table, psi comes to 65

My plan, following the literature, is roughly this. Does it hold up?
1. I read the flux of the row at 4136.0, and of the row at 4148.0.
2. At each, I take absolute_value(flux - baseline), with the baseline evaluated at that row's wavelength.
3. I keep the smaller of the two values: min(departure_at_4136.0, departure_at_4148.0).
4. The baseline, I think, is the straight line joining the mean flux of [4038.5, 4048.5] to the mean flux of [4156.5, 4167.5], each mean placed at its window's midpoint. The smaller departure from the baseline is 2.6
